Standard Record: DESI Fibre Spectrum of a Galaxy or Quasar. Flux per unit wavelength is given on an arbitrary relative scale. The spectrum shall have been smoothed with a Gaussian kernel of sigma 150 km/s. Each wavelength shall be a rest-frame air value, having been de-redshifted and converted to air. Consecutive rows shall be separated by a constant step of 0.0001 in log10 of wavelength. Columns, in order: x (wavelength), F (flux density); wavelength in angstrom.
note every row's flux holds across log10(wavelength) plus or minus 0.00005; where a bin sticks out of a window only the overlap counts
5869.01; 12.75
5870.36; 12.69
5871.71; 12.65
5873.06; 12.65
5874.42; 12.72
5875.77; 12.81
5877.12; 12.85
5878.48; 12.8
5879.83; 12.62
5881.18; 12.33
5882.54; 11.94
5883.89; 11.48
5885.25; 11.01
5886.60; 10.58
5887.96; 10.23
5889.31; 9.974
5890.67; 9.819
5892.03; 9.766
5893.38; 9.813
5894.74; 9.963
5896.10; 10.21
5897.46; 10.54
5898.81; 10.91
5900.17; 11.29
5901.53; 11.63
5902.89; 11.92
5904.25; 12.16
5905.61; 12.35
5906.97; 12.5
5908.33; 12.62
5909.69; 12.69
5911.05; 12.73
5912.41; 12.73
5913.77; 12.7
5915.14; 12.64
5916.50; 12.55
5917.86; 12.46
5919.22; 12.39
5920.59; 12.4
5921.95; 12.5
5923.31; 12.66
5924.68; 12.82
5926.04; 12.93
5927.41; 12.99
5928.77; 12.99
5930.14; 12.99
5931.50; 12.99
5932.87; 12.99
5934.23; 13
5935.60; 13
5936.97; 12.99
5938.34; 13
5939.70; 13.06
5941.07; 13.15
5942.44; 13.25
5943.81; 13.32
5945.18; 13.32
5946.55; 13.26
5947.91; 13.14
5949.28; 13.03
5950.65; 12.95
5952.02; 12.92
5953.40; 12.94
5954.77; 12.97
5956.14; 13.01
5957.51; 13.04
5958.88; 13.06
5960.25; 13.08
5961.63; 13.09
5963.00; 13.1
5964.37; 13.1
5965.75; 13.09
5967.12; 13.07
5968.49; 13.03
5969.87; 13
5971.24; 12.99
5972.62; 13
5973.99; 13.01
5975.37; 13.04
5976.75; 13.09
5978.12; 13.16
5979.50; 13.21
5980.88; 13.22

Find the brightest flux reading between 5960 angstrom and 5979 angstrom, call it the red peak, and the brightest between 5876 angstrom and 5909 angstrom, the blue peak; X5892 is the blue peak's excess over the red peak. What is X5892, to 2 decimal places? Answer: -0.31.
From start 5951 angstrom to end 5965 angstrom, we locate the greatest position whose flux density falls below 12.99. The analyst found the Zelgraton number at 5954.77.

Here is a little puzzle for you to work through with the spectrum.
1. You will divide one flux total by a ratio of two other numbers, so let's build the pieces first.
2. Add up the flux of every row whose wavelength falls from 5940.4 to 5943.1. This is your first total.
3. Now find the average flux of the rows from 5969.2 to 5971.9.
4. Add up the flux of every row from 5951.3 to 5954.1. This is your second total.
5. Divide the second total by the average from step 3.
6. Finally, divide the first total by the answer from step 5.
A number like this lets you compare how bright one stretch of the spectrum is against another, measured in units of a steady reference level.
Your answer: 13.3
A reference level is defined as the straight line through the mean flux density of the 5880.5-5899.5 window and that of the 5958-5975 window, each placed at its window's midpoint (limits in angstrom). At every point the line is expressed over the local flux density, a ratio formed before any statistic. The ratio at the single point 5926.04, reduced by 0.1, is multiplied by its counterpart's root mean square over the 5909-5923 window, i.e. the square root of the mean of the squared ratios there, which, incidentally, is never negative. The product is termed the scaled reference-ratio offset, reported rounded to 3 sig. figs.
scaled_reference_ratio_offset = 0.736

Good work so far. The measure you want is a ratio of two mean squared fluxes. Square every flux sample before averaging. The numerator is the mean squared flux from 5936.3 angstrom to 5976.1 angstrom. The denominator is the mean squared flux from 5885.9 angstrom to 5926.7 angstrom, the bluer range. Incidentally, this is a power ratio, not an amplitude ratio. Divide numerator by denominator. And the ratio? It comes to 1.24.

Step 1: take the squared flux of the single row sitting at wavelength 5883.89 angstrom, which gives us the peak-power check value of 131.8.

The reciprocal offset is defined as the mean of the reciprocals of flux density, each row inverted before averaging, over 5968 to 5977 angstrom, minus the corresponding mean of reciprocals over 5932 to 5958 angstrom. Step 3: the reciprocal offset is 0.000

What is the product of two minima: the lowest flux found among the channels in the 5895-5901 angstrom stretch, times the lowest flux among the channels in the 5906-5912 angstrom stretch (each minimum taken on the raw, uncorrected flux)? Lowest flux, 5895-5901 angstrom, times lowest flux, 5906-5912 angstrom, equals 128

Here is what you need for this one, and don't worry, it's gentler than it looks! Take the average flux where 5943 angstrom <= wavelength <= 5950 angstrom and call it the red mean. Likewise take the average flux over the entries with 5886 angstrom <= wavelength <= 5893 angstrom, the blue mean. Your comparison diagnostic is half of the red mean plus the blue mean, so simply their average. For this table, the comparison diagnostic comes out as 11.6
